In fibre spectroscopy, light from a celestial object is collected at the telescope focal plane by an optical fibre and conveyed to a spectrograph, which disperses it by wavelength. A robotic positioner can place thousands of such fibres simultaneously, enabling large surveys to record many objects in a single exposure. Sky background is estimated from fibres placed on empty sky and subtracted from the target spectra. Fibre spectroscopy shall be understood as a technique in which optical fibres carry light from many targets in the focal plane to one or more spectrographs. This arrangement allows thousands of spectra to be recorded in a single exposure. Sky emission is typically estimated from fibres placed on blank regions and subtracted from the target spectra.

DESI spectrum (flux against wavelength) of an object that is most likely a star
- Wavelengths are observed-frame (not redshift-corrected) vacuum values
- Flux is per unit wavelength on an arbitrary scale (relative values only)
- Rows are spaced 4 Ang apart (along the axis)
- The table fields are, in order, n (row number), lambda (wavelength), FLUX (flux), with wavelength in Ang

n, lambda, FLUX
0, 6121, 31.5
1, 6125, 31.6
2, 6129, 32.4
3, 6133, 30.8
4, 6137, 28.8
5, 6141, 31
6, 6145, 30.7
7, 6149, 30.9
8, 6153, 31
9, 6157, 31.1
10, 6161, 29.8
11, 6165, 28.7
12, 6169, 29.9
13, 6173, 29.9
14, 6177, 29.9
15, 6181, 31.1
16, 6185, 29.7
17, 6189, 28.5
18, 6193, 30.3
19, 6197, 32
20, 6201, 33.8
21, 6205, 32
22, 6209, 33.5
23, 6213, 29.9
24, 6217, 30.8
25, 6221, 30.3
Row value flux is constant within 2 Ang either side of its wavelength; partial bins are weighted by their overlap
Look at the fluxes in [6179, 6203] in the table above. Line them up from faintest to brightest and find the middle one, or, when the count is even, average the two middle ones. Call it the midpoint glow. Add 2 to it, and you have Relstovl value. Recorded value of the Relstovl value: 32.7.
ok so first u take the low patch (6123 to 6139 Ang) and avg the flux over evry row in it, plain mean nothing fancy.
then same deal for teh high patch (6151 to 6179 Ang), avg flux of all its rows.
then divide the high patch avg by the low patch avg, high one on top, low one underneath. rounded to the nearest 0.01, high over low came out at 0.97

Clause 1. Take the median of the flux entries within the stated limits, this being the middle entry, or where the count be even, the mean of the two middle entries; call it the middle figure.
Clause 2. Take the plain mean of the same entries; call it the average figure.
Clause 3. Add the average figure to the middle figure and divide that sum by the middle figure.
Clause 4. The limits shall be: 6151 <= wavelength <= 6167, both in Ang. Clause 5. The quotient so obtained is 1.99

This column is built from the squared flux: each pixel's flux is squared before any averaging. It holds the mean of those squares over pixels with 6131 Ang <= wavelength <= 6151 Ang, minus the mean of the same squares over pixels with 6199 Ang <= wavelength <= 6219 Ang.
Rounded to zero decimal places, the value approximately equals -99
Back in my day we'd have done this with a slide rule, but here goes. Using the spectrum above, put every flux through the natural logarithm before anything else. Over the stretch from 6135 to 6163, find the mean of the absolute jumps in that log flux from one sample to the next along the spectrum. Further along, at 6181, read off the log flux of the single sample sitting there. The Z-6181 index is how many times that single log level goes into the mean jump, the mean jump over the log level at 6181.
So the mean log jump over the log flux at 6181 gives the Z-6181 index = 0.0067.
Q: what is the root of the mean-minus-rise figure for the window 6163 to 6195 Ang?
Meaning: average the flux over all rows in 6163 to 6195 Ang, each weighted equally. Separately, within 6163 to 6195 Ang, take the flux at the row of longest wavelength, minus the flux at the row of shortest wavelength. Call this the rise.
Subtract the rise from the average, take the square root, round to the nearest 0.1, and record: 5.3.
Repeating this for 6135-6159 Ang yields 5.3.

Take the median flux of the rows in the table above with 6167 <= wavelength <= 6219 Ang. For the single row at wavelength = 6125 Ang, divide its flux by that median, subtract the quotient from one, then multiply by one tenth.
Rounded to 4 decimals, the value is -0.0043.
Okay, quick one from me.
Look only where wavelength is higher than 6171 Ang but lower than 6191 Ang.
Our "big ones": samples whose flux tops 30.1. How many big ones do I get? 1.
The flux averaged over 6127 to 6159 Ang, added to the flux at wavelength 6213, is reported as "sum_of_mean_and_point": 60.7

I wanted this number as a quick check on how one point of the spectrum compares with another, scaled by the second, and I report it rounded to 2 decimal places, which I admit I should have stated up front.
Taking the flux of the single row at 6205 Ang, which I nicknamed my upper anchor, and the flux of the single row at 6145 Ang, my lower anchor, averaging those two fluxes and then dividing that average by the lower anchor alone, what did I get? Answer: 1.02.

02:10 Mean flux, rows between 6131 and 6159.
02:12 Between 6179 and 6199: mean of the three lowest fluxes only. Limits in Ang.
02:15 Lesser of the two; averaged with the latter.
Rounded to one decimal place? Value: 29.5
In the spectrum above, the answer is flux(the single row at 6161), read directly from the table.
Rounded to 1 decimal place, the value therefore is 29.8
